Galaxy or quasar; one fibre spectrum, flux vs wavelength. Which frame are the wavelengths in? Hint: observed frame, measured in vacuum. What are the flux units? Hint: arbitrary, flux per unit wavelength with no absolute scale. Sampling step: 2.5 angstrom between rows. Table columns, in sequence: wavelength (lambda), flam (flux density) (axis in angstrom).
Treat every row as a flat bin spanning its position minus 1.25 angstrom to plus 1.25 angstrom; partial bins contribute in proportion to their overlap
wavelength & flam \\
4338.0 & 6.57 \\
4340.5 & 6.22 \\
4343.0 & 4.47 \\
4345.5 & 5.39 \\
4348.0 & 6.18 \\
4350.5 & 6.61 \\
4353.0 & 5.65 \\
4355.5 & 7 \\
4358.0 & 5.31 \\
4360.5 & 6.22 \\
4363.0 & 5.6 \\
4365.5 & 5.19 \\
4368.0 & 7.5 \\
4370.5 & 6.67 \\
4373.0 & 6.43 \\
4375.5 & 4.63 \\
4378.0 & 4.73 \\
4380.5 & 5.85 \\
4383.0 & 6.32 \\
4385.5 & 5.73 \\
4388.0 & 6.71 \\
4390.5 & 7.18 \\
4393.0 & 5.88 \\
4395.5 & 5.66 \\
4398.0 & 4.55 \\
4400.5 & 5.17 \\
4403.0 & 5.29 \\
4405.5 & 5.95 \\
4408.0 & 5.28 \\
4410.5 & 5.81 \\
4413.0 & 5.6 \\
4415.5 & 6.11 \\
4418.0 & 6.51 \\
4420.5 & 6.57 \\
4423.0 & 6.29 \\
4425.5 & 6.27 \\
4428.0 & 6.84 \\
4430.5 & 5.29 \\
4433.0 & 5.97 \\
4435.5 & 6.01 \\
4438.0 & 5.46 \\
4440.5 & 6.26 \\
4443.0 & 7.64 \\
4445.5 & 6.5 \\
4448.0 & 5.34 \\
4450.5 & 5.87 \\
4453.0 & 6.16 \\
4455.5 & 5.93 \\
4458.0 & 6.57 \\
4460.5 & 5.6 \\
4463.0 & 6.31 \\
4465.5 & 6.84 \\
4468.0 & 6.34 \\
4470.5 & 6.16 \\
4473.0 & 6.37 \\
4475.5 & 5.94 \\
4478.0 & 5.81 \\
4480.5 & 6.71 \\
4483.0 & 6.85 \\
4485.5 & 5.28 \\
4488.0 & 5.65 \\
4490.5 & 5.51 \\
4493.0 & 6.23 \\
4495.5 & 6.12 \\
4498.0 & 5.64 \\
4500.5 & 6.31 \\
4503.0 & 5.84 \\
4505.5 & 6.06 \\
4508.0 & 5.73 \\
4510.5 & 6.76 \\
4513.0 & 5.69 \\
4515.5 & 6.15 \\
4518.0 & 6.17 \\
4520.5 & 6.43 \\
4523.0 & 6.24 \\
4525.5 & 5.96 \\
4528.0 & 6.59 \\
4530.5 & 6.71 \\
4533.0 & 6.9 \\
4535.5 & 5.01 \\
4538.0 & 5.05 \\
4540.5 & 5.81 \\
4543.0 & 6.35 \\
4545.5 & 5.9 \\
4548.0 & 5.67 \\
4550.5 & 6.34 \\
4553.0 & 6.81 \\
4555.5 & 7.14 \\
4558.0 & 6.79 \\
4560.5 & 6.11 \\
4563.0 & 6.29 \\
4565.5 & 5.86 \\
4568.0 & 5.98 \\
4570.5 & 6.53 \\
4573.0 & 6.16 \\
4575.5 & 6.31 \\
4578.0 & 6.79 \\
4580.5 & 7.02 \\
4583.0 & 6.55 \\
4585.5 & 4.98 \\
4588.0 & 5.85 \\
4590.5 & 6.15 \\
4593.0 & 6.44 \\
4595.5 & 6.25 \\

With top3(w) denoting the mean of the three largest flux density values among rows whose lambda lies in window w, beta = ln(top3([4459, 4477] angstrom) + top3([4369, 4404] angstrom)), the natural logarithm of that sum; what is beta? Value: 2.59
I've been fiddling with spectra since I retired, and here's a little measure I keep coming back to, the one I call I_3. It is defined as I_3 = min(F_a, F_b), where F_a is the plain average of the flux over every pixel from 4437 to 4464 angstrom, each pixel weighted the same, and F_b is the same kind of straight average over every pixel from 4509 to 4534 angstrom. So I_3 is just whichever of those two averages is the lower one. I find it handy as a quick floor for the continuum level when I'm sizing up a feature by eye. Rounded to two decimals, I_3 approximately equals 6.15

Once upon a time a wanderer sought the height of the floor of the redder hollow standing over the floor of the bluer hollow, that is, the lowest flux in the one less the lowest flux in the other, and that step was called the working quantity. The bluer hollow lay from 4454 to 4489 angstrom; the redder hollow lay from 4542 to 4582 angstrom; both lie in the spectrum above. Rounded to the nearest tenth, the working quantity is 0.4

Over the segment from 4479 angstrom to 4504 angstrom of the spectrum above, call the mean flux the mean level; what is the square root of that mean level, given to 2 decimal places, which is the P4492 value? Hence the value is 2.45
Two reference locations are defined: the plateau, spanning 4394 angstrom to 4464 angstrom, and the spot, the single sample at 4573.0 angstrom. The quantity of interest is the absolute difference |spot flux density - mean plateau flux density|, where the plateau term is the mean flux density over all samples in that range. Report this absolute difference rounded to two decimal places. 0.20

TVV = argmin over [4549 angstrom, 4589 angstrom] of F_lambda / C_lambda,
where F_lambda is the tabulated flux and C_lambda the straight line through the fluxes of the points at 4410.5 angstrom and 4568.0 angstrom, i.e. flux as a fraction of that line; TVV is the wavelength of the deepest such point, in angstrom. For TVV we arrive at 4585.5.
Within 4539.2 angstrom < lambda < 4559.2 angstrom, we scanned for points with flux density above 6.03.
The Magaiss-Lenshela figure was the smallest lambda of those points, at 4543.0 angstrom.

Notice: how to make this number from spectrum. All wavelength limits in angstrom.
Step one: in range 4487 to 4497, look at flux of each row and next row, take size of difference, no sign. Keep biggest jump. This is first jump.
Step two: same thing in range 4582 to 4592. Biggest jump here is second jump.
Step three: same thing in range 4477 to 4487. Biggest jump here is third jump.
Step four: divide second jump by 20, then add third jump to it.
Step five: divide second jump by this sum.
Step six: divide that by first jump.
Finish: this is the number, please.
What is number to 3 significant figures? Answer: 1.32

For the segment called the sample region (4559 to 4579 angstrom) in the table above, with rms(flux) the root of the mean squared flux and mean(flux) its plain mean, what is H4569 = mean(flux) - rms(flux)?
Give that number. -0.006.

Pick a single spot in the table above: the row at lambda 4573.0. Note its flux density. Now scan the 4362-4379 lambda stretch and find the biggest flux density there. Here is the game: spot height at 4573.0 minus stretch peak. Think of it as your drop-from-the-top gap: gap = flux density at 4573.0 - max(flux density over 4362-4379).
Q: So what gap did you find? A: -1.3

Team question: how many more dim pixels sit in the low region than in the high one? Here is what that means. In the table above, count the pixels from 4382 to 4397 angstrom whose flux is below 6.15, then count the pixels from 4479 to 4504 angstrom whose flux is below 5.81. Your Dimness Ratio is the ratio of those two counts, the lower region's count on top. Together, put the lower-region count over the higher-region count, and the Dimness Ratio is 0.75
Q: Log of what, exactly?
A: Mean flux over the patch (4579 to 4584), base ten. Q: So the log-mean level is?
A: 0.832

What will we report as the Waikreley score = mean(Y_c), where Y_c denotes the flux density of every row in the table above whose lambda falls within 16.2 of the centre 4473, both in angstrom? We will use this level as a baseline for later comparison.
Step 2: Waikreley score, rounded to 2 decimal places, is 6.19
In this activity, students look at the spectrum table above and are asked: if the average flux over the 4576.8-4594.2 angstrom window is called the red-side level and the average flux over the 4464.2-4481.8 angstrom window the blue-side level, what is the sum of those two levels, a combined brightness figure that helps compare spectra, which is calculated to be 12.6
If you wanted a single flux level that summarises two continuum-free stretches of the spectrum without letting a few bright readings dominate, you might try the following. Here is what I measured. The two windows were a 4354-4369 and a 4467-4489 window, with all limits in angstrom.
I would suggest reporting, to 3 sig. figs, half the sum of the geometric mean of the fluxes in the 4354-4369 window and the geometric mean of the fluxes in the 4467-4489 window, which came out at 6.09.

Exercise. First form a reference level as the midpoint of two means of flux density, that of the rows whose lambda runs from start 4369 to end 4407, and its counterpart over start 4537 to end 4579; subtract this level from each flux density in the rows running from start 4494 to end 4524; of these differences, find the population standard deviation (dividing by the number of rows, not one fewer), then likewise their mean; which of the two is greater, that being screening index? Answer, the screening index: 0.32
